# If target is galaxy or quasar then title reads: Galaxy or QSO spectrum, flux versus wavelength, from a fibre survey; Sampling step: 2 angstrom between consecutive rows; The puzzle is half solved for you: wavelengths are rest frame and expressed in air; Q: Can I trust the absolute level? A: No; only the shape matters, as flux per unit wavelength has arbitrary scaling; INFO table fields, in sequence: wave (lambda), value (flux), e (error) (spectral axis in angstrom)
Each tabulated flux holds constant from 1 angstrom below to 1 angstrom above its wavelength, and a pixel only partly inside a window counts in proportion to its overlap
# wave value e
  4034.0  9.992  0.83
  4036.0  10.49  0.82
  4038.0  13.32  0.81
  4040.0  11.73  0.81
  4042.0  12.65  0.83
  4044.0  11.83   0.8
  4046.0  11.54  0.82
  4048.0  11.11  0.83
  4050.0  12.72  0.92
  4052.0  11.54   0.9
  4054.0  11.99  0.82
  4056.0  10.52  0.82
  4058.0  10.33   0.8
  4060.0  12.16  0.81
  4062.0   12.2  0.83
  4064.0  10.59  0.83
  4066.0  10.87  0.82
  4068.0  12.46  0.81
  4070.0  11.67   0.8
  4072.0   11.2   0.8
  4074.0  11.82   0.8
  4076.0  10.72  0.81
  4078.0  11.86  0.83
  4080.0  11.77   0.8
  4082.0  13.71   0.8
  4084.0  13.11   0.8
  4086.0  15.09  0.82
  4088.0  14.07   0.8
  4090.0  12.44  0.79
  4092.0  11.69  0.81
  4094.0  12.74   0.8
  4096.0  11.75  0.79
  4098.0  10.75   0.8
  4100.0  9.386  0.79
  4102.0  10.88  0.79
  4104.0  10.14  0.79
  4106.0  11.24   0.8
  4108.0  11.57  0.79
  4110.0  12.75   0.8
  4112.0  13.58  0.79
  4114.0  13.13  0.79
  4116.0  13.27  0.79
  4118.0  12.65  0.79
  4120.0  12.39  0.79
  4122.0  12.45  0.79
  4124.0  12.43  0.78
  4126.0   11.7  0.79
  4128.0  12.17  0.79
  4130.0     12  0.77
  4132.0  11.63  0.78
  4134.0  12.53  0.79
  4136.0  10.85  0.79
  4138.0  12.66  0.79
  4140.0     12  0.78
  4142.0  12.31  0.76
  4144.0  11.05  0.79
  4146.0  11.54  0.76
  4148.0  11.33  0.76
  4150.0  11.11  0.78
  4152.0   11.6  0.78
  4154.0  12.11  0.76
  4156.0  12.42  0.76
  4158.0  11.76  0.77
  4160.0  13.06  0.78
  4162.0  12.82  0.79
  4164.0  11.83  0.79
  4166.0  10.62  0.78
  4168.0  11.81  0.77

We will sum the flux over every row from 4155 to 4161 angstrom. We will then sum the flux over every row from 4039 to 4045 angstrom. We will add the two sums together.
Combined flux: 73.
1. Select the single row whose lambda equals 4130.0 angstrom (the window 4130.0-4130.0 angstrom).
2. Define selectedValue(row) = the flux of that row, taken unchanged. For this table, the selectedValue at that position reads 12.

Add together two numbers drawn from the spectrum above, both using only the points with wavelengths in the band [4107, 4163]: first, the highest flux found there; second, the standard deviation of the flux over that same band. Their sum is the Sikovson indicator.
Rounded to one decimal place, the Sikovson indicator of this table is 14.3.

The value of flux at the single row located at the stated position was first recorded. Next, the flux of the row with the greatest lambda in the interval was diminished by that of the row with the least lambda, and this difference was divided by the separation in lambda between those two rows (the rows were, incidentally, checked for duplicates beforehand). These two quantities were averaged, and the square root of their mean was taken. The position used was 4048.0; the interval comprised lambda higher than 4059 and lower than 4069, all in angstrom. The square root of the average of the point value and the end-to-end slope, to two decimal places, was 2.36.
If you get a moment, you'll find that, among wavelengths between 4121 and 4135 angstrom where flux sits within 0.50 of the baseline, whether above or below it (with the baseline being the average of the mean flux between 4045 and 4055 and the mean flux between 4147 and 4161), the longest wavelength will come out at 4132.0 angstrom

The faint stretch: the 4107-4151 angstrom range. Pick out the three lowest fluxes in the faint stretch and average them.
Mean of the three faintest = 11.00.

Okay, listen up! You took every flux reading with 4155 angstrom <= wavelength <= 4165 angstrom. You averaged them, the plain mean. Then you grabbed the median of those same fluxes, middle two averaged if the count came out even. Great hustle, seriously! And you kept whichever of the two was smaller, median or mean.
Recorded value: 12.4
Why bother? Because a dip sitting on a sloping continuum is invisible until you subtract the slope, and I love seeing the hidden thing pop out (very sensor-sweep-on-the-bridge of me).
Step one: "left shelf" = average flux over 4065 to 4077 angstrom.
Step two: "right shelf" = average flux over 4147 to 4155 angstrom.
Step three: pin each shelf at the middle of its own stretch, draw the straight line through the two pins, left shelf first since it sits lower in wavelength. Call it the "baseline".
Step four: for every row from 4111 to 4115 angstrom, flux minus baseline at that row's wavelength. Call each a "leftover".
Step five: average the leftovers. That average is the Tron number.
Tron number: 1.9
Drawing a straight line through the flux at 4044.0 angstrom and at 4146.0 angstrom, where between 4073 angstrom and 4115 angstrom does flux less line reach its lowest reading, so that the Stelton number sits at 4100.0 angstrom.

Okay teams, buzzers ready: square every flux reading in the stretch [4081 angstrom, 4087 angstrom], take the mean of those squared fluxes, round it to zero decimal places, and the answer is 196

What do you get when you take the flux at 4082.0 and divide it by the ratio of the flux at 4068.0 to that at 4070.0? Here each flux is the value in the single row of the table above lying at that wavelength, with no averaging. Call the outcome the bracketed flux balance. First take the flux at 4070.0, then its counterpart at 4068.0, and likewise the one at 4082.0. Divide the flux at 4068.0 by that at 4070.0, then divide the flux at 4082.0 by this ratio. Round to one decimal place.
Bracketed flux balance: 12.8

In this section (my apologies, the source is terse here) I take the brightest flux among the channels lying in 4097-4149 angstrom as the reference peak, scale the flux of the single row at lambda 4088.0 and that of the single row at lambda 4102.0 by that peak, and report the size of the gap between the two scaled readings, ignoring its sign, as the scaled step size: 0.23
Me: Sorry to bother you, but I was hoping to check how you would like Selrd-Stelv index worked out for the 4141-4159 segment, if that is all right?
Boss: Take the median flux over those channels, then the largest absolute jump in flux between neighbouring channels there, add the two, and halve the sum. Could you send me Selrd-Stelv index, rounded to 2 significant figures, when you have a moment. 6.4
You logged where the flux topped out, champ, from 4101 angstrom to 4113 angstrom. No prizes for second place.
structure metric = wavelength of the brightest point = 4112.0 angstrom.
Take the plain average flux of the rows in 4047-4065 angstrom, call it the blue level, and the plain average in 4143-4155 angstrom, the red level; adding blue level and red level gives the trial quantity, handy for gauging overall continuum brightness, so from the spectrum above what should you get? 22.9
